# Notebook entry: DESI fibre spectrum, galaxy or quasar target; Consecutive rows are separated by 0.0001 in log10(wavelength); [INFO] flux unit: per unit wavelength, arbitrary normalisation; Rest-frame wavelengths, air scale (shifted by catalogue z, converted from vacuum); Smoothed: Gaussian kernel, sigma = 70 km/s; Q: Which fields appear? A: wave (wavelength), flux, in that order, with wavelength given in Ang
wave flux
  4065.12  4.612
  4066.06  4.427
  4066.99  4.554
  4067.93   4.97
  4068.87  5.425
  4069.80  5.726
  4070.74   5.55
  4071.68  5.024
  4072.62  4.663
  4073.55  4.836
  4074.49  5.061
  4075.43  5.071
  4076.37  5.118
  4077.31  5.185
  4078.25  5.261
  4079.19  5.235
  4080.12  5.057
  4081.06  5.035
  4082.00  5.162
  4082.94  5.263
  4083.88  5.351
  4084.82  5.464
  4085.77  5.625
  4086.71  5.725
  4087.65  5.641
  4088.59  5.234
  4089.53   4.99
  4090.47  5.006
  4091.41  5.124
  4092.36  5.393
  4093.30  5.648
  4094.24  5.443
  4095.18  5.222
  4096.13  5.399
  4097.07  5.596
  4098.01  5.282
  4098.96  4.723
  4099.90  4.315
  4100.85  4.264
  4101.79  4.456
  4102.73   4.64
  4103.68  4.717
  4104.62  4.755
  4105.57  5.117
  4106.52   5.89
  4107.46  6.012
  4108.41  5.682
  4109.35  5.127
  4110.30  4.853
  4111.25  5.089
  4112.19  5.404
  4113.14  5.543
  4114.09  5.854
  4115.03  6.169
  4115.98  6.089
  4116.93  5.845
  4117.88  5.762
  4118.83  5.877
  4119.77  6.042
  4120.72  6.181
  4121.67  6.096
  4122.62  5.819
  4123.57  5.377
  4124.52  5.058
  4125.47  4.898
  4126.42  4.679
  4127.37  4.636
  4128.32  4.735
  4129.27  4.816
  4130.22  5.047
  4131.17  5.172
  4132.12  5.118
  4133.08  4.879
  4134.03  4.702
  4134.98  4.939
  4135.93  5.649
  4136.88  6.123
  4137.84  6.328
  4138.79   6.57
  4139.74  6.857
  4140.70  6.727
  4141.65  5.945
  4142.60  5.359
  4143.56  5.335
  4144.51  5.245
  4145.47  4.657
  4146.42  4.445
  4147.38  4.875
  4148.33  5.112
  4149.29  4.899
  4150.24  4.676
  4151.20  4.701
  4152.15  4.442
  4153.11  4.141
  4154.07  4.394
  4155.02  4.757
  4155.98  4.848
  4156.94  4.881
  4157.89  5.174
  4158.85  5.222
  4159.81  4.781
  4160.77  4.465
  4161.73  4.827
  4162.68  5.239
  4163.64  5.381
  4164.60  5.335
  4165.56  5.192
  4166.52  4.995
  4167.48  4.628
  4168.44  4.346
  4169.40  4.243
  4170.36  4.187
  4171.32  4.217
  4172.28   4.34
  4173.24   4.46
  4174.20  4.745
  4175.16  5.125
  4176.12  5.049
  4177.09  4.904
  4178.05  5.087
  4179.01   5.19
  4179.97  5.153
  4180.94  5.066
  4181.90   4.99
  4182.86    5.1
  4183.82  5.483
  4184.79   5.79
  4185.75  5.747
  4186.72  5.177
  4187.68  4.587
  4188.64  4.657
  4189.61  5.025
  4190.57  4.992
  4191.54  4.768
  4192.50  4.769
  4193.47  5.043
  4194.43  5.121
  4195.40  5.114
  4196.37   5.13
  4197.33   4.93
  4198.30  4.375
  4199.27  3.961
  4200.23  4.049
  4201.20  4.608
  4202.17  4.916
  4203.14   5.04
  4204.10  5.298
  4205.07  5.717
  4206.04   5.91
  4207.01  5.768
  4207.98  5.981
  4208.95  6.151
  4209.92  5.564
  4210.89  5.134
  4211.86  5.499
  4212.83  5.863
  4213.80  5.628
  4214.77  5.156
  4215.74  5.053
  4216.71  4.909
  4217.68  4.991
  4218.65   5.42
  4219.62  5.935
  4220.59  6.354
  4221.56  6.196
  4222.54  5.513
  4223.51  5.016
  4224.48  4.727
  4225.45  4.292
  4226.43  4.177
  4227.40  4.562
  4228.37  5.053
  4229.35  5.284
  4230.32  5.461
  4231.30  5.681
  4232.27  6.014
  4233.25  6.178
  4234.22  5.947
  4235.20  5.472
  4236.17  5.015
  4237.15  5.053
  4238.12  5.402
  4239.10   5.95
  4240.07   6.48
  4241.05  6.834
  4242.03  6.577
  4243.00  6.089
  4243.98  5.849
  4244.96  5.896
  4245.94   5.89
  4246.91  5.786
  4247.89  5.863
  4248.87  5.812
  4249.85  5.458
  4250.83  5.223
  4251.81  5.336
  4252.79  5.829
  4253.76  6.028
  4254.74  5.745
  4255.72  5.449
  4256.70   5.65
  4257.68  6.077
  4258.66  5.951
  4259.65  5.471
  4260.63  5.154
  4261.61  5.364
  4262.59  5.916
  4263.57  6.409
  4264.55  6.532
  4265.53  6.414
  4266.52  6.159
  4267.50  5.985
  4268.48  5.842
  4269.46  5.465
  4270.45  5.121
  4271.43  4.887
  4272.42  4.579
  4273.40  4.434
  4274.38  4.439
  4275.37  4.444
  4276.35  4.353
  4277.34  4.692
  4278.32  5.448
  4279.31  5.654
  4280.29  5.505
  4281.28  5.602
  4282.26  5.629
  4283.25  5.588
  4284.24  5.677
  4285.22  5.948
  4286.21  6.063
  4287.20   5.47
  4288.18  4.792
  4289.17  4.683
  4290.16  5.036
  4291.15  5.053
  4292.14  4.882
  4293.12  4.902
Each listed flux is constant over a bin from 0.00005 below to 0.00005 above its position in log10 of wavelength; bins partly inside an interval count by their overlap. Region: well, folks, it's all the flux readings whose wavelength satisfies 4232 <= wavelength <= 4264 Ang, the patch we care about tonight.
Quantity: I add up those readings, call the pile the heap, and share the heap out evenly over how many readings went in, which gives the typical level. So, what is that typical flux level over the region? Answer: 5.79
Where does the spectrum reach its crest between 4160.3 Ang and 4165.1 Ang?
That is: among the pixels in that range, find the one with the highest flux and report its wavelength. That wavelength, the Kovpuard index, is 4163.64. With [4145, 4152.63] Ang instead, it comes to 4148.33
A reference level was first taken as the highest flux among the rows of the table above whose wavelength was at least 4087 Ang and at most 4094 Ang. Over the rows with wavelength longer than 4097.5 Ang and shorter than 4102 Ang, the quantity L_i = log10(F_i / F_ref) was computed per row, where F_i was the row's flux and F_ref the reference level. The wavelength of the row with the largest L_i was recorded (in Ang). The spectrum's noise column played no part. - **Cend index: 4098.01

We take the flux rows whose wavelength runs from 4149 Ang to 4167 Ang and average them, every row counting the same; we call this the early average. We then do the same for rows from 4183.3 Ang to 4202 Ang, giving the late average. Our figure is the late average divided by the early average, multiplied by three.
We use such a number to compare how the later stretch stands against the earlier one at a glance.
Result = 3.03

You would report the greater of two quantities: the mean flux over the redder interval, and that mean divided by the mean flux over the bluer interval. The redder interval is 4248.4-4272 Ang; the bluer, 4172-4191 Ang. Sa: 5.72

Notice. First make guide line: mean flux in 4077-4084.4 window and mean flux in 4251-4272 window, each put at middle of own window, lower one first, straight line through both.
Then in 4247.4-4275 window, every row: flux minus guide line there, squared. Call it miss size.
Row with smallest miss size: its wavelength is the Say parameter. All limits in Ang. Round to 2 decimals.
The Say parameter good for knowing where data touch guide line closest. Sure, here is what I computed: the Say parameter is 4254.74 Ang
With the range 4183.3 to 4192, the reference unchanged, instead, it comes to 4183.82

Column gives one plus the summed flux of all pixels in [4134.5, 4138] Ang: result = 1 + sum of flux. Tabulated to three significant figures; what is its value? 24.0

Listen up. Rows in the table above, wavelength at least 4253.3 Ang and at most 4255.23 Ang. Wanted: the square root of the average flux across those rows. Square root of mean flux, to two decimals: 2.43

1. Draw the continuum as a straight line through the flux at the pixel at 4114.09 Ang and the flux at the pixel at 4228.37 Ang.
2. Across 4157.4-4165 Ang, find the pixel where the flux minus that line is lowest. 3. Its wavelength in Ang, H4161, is 4160.77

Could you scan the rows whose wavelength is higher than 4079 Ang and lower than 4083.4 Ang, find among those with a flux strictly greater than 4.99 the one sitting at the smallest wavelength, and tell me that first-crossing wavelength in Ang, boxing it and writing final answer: 4079.19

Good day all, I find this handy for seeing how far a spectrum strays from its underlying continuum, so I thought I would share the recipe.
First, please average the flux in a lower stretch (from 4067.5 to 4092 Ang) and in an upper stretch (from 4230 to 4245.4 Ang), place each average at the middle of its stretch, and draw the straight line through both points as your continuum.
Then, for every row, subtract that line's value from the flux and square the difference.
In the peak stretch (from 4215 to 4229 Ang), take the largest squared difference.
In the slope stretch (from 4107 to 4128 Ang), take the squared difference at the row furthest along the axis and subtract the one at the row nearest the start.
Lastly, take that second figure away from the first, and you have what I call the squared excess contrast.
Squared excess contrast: 2.6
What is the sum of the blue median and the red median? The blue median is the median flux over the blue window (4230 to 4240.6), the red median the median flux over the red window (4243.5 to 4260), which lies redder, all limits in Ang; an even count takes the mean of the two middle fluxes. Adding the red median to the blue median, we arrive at 11.5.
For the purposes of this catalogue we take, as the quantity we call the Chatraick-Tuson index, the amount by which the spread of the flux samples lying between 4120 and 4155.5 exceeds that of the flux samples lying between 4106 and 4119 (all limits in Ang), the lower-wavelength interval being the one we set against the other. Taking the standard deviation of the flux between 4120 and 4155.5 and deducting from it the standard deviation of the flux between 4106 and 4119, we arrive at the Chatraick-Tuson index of 0.3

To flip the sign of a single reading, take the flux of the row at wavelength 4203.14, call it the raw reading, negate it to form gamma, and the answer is -5.0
